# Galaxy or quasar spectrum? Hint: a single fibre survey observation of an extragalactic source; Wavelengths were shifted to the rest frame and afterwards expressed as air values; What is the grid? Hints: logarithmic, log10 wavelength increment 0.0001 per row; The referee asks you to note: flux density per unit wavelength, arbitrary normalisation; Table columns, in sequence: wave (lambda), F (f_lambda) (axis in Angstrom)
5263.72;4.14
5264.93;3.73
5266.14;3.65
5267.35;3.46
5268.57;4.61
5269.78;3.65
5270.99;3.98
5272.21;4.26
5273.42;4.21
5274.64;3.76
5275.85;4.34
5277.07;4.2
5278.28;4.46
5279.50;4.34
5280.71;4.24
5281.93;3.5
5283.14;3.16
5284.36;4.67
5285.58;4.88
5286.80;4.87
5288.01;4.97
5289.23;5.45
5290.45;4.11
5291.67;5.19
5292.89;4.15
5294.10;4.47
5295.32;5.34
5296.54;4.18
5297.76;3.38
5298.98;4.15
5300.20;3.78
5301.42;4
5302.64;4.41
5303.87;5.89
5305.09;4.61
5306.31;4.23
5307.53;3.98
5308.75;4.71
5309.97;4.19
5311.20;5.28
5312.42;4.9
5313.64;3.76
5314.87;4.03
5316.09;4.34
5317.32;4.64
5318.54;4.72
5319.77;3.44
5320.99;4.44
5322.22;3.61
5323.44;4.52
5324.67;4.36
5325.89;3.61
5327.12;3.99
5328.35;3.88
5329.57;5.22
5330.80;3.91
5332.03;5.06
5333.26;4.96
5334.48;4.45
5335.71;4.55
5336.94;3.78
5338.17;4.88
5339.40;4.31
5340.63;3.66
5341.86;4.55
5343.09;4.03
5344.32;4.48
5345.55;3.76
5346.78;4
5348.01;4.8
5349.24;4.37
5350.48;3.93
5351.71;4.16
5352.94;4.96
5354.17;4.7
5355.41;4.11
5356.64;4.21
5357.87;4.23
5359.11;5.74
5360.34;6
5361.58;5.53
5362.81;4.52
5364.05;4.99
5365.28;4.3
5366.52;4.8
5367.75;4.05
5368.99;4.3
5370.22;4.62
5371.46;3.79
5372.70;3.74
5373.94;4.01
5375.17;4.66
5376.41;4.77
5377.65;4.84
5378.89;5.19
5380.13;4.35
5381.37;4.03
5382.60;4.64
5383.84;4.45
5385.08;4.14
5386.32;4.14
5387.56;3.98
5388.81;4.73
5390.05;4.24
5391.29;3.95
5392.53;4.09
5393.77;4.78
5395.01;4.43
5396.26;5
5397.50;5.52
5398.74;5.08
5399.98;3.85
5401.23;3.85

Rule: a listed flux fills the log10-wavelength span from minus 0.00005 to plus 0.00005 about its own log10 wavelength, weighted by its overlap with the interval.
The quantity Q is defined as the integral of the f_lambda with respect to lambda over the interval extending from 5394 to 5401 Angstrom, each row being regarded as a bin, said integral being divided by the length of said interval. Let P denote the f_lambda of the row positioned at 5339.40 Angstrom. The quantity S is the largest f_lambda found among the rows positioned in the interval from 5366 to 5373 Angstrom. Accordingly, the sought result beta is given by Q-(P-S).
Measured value 5.2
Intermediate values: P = 4.31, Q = 4.7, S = 4.8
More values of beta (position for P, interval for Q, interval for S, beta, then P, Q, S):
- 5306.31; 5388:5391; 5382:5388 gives 4.8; 4.23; 4.4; 4.64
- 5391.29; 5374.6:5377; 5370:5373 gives 5.4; 3.95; 4.7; 4.62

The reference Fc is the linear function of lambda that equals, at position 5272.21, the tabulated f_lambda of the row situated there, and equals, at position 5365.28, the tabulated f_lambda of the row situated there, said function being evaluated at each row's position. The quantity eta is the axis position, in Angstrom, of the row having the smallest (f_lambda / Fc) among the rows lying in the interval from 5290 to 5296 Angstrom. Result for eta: 5290.45 Angstrom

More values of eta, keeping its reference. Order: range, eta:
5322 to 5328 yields 5325.89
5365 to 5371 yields 5367.75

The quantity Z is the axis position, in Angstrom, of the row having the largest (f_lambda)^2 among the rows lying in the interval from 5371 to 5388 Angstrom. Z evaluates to 5378.89 Angstrom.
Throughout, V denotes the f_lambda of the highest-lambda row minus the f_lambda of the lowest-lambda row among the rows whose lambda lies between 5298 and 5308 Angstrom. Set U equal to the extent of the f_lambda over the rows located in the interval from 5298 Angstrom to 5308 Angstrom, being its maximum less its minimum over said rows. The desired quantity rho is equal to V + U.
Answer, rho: 1.9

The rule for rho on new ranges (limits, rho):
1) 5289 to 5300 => 0.8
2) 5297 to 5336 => 3.7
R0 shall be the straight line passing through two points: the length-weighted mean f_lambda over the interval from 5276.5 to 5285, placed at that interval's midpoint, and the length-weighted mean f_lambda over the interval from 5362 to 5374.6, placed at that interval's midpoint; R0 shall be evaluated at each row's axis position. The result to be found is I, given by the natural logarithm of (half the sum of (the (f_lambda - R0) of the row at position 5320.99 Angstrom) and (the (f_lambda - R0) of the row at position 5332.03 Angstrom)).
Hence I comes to -0.6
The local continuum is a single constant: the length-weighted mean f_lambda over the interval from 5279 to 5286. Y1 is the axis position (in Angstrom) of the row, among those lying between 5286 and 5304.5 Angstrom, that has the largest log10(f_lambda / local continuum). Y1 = 5303.87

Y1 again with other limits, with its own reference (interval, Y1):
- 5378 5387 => 5378.89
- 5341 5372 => 5360.34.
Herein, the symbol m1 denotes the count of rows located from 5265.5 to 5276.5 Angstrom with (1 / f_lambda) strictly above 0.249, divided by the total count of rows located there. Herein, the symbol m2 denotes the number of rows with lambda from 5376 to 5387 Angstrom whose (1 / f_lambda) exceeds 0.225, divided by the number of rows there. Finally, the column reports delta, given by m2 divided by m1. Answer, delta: 0.8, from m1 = 0.56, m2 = 0.44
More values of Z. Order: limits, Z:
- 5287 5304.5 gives 5303.87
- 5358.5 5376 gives 5360.34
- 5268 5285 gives 5284.36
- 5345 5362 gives 5360.34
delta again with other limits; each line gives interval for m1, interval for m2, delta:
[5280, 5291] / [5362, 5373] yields 2.5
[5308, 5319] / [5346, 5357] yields 6.0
